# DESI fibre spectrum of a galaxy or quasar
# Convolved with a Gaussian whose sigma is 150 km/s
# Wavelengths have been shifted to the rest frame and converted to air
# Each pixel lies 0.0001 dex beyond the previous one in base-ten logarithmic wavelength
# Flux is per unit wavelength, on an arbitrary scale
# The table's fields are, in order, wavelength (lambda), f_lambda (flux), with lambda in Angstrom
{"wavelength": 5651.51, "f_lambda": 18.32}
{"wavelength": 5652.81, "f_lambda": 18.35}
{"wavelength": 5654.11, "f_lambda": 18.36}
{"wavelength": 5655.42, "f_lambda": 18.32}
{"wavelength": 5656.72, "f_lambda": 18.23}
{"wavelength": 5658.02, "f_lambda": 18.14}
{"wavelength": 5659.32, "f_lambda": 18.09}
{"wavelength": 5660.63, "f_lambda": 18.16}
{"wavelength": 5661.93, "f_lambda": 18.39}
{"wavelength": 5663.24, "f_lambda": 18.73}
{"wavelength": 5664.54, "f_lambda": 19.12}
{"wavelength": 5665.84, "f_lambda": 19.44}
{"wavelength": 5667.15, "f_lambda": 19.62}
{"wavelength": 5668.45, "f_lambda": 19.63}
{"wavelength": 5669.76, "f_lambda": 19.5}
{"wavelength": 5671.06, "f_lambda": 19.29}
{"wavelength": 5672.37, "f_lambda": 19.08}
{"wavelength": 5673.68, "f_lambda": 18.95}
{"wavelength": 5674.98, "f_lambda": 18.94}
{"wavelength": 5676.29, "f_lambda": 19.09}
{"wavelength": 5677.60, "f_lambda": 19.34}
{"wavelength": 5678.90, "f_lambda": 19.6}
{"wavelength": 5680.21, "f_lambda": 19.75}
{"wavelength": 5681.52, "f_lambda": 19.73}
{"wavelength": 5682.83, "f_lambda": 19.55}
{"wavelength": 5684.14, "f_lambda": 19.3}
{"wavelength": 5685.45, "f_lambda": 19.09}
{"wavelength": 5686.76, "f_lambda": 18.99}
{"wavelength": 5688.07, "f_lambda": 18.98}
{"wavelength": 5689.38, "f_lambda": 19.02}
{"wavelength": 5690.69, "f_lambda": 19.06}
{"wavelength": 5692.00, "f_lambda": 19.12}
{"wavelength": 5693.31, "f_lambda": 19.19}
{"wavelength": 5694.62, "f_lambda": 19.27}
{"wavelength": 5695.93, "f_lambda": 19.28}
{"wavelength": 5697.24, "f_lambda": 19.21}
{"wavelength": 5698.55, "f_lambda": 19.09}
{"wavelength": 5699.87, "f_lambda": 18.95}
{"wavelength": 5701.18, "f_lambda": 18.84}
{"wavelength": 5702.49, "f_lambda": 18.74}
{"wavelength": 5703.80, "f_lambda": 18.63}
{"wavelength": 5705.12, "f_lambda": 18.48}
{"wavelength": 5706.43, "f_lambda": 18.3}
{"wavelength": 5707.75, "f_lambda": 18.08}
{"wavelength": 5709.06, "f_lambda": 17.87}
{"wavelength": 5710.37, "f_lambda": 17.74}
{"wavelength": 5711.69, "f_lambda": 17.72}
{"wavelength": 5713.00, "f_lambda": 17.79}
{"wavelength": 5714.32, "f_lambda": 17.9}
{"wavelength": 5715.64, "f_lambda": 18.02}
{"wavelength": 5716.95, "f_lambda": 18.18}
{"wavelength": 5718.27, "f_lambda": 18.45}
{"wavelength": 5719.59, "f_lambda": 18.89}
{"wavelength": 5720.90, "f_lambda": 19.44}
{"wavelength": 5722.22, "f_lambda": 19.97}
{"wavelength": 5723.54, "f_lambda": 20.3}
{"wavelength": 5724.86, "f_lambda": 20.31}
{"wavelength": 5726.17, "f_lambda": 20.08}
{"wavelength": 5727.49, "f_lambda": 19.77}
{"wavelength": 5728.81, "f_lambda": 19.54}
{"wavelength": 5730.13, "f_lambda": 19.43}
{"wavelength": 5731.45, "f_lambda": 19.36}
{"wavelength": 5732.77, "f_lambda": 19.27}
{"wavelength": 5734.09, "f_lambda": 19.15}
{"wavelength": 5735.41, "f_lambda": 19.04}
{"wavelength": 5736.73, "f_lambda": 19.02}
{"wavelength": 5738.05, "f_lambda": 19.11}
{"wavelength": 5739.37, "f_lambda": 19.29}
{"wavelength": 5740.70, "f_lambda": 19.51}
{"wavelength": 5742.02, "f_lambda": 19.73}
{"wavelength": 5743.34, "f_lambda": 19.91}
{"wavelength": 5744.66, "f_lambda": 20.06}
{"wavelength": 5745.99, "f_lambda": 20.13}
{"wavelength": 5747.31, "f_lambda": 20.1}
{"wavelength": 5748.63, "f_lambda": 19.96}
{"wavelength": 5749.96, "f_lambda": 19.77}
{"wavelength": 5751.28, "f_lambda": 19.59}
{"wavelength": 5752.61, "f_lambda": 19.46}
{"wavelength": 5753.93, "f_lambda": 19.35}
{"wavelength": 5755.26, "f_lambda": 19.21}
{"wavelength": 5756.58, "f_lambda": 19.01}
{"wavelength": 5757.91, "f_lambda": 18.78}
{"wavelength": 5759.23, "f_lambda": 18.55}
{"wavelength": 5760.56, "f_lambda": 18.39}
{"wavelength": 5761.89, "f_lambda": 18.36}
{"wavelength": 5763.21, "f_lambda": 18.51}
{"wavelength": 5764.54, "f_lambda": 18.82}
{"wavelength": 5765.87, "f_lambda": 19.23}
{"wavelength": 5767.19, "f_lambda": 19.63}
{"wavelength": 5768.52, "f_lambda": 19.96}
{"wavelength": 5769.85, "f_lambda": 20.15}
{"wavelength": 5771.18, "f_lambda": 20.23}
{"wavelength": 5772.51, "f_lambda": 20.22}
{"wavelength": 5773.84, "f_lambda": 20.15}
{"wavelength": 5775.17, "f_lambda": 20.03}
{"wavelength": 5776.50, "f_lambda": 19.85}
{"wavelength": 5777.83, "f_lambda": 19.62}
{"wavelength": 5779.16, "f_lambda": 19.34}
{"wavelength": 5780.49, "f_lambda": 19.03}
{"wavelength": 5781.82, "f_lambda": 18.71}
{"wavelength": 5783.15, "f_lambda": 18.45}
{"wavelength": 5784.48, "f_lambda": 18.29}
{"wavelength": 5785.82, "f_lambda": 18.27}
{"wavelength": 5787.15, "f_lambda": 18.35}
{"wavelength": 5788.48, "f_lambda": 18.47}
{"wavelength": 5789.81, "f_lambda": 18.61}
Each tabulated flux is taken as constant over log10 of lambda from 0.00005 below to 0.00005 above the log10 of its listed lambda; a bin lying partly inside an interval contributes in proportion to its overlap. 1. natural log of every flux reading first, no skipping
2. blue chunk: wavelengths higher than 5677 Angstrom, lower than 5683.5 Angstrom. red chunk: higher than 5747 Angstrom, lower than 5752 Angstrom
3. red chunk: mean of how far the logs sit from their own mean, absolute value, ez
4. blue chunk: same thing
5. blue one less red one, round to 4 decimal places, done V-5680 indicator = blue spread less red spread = -0.0027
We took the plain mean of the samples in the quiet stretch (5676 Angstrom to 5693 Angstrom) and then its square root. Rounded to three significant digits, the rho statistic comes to 4.39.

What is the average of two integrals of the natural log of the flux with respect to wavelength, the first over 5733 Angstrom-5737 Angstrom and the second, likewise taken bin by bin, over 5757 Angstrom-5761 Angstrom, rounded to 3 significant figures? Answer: 11.7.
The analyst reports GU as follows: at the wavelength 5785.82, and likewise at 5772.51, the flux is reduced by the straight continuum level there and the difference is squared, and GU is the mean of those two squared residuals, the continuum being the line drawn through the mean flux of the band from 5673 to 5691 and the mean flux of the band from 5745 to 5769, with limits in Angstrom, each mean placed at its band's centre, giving 1.0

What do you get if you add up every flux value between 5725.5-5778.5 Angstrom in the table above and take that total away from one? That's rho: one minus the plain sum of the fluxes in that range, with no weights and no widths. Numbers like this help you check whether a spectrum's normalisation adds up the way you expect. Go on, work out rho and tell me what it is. -778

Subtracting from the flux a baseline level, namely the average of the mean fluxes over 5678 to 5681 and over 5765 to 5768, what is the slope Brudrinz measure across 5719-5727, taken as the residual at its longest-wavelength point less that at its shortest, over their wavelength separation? 0.18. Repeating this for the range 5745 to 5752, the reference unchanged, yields -0.10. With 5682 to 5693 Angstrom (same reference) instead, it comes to -0.05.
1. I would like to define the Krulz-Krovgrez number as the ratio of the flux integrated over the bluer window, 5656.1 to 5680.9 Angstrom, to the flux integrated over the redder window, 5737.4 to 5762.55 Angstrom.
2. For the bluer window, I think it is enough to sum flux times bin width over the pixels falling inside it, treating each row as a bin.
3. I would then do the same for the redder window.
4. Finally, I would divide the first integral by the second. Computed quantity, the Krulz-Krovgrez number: 0.967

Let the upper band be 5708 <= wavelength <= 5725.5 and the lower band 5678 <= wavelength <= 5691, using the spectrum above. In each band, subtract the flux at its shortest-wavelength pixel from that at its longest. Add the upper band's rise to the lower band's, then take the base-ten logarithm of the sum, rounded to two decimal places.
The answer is 0.28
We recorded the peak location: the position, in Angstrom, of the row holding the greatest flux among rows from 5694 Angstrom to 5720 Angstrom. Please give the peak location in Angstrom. 5695.93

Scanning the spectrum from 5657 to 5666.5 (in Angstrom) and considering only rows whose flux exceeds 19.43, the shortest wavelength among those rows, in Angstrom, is 5665.84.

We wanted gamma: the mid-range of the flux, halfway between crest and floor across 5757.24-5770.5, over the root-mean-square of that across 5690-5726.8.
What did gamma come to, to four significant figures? 1.022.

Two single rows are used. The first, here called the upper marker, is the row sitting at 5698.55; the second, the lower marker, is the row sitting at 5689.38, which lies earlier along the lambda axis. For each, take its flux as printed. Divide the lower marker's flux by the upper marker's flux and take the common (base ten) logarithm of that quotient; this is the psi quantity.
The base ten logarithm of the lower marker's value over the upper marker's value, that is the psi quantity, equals 0.00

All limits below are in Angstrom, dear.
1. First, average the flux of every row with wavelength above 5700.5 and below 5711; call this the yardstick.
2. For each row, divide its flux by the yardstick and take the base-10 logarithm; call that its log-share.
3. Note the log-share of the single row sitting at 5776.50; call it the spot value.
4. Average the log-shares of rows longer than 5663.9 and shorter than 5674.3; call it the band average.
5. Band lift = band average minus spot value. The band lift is -0.012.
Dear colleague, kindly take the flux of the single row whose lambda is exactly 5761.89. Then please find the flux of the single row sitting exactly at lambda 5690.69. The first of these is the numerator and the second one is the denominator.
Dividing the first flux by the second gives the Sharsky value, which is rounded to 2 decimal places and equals 0.96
